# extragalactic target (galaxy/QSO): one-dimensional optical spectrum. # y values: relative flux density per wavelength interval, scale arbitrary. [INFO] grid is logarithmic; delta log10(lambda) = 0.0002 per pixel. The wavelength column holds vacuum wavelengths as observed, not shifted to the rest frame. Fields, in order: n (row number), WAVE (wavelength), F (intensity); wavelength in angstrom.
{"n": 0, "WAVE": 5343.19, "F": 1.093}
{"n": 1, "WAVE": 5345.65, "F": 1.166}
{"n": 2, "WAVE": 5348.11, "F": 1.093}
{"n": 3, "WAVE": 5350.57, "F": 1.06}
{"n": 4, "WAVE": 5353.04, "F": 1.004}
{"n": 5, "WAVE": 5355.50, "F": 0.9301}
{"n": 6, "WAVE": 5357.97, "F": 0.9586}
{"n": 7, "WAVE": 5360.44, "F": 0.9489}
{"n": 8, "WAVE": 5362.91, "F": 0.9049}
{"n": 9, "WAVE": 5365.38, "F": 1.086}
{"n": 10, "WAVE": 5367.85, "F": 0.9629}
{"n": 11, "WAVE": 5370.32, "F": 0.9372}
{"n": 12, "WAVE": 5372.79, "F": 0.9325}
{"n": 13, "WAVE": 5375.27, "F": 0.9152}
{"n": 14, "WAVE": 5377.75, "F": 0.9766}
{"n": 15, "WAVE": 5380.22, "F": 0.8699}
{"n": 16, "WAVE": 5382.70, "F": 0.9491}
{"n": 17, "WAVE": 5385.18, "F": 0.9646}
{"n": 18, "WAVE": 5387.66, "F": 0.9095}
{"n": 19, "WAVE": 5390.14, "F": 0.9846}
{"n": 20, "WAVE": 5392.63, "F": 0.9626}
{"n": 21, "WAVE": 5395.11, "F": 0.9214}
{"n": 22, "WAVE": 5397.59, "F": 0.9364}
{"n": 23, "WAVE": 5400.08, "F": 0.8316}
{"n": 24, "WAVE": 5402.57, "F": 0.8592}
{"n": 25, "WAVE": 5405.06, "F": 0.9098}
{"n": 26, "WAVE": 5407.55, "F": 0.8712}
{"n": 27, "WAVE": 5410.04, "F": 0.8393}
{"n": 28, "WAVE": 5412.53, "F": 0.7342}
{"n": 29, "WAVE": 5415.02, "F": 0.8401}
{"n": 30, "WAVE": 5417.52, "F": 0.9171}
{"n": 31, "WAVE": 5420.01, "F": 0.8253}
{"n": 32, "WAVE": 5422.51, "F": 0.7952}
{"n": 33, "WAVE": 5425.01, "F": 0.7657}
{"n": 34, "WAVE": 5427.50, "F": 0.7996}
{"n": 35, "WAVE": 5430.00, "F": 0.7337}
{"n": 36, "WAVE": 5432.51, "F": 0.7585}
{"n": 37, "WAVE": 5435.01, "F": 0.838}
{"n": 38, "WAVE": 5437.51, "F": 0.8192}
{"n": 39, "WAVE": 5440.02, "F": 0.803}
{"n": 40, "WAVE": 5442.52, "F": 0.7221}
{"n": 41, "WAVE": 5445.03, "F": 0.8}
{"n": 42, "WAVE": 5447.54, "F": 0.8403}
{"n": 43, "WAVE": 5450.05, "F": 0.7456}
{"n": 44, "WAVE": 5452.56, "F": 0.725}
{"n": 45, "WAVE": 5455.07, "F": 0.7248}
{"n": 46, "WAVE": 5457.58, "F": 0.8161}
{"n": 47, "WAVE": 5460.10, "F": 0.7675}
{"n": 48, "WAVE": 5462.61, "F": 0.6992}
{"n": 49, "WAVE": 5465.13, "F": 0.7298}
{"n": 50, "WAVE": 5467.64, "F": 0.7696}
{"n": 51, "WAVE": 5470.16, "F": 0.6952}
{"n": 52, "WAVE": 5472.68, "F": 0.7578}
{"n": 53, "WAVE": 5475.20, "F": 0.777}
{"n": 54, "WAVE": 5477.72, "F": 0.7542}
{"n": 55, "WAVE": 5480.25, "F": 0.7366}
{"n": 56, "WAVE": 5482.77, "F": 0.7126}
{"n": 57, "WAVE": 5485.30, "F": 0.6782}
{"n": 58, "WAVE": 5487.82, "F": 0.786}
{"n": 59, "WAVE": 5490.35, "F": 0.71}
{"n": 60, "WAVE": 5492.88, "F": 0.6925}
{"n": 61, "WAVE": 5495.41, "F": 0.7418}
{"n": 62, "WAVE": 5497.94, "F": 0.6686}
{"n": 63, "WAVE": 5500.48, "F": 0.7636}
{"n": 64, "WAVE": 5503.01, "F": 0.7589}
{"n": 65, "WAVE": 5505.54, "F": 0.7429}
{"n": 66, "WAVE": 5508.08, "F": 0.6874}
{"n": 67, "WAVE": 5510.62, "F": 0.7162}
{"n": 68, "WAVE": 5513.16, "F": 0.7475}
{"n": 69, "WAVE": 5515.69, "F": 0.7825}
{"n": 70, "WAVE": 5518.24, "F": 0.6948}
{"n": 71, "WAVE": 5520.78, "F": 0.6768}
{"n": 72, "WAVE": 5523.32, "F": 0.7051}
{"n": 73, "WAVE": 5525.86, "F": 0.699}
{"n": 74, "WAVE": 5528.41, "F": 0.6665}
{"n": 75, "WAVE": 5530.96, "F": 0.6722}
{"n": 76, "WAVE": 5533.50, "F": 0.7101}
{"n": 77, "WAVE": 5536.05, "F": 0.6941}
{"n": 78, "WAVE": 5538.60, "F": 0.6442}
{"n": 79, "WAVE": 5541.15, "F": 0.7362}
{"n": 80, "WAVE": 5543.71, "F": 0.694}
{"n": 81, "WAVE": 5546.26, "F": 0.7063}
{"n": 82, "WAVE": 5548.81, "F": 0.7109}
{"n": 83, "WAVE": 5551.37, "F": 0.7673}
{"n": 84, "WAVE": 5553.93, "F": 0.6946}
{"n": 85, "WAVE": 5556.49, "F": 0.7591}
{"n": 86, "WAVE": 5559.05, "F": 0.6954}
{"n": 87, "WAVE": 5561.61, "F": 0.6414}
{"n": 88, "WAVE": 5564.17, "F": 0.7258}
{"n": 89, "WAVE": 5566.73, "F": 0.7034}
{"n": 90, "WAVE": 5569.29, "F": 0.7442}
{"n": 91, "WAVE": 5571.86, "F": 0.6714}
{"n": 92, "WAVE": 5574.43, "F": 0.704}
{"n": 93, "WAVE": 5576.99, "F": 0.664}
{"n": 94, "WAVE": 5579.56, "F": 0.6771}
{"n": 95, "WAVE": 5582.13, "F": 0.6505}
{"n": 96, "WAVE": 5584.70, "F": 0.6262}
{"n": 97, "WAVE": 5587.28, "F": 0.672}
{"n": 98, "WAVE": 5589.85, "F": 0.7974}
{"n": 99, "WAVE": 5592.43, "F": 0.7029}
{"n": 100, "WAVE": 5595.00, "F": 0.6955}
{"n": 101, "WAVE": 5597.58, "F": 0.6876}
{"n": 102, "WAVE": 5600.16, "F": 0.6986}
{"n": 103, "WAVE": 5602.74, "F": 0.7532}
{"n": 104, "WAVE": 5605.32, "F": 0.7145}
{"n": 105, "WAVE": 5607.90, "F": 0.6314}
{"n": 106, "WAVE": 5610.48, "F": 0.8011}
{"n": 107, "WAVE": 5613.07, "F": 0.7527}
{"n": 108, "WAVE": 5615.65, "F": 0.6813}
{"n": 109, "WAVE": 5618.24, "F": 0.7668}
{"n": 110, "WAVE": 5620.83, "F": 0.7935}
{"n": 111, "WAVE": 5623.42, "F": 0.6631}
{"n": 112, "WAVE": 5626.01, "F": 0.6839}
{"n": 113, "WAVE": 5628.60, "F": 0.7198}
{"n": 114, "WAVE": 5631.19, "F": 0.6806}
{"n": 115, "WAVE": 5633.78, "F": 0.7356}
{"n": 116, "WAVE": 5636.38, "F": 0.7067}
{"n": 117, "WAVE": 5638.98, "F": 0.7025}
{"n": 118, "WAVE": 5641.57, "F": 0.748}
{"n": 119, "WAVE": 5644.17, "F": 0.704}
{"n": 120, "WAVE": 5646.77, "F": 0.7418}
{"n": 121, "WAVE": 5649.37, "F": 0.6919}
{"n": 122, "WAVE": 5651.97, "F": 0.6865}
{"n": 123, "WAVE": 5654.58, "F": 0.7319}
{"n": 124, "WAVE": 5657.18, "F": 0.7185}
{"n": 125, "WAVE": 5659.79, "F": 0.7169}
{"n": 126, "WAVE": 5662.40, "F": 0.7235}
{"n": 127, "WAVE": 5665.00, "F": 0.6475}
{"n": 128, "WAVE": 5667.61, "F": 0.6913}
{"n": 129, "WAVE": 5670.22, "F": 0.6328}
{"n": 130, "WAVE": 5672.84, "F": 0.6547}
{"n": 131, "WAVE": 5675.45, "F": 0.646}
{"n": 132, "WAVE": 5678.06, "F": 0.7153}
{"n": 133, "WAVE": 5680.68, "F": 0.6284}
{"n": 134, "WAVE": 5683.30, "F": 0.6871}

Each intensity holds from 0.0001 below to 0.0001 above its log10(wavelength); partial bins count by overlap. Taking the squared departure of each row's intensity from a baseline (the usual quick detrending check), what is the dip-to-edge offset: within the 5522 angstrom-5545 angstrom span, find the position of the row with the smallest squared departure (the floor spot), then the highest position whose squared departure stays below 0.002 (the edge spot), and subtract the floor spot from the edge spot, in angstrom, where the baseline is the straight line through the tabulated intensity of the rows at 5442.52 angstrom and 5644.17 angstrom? 10.2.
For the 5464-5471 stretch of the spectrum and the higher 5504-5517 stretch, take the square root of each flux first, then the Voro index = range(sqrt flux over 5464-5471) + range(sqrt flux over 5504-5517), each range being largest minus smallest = 0.099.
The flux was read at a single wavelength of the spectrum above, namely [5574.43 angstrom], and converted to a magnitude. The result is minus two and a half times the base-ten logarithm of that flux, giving 0.38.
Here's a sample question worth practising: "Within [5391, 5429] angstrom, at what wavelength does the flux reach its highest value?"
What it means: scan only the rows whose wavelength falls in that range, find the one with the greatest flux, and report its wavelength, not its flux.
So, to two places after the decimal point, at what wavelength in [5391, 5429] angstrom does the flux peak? 5392.63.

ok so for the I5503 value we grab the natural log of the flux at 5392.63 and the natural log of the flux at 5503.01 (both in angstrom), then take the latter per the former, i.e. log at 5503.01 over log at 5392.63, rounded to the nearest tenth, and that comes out 7.2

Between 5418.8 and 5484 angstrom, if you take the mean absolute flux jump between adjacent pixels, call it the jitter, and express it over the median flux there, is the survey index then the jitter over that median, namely 0.058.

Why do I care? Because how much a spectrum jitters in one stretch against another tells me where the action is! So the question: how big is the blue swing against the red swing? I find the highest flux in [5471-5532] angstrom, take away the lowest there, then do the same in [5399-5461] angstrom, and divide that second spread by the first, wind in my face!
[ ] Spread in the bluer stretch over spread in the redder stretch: 1.6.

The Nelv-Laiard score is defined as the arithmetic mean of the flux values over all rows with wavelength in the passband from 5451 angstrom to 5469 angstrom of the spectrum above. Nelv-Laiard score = 0.747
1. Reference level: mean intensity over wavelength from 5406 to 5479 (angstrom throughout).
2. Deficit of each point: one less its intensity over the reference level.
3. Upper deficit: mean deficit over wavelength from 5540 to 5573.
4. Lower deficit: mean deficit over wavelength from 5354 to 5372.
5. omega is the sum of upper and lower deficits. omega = -0.14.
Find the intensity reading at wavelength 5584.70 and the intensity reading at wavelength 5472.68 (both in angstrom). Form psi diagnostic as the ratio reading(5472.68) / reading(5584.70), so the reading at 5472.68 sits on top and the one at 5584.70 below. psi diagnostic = 1.21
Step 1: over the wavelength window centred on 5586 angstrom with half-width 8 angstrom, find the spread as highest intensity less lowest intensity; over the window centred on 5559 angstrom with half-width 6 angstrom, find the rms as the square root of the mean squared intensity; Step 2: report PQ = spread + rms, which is 0.88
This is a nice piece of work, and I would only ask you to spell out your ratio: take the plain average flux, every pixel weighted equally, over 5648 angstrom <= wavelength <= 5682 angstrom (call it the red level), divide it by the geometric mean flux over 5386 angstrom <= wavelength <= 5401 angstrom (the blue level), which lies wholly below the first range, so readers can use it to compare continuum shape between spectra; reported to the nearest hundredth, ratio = 0.74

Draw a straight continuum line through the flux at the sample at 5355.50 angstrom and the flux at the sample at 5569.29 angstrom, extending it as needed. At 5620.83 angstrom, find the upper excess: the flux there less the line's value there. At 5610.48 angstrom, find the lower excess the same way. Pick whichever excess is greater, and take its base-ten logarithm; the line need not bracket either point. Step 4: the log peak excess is -1.0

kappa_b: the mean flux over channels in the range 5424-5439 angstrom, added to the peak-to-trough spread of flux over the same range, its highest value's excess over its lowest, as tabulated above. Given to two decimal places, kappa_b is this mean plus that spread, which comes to 0.89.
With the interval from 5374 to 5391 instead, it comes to 1.05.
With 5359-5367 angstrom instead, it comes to 1.16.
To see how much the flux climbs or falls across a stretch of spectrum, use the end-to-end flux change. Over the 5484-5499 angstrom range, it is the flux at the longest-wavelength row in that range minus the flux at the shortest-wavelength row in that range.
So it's -0.010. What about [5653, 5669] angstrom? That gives -0.041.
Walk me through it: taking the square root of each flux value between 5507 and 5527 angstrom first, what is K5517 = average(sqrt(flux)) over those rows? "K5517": 0.845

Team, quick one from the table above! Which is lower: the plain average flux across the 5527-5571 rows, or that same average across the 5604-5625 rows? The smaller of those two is 0.704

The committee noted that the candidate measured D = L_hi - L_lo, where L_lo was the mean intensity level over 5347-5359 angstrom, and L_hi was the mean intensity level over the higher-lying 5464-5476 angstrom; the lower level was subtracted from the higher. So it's -0.26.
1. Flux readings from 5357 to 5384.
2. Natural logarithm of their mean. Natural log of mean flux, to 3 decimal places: -0.052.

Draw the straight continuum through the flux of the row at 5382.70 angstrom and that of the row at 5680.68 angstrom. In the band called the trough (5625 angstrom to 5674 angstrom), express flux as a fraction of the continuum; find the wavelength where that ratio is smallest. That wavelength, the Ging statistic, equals 5670.22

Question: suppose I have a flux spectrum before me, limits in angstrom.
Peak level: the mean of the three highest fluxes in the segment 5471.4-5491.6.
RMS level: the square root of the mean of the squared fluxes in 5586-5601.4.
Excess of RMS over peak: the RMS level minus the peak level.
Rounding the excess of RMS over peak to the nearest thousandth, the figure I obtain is -0.063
